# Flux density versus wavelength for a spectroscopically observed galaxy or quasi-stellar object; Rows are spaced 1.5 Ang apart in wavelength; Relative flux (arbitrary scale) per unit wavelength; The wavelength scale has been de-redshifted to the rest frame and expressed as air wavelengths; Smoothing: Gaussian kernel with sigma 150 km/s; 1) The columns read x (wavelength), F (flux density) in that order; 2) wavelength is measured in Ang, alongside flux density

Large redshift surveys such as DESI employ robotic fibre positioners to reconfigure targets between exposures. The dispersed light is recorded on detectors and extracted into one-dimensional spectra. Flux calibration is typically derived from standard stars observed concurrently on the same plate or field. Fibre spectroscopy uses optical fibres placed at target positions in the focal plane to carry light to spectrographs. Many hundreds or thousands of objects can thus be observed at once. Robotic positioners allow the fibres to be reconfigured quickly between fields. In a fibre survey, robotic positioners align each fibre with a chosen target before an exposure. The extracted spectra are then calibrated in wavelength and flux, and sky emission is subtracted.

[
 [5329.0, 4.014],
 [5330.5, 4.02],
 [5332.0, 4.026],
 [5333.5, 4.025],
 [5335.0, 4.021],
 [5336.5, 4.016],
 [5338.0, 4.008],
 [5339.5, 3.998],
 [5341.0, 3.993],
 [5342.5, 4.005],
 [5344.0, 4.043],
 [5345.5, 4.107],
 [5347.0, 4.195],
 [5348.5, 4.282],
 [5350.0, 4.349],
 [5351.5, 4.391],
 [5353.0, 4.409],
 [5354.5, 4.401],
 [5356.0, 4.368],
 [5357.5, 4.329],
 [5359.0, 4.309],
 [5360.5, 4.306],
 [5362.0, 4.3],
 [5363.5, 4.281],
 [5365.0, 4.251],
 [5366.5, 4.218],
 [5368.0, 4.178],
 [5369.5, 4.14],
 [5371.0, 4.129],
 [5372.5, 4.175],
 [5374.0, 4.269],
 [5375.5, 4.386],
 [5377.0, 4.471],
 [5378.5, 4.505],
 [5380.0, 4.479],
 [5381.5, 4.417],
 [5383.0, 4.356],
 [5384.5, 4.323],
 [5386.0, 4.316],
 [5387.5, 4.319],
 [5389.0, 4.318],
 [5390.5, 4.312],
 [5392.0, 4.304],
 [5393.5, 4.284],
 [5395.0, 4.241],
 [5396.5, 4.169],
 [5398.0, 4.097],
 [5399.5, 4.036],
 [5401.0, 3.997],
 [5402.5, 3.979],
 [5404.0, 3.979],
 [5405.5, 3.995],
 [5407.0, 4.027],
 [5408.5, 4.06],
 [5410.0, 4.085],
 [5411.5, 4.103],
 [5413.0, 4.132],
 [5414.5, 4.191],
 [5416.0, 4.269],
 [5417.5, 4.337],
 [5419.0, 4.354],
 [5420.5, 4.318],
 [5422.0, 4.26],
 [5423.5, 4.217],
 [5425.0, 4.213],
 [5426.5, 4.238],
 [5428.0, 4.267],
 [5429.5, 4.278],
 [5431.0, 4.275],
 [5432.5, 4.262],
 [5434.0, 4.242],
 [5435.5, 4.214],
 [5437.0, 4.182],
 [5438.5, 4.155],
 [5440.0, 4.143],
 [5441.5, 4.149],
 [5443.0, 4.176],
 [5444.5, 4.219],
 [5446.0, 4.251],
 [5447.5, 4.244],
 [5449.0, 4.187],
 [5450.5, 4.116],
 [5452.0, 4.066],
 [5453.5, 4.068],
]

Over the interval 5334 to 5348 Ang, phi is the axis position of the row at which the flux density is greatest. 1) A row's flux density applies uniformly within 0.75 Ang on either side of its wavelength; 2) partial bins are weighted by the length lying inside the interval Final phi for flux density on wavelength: 5347.0 Ang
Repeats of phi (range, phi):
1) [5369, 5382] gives 5378.5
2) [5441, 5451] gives 5446.0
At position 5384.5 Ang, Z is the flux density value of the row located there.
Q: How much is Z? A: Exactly 4.323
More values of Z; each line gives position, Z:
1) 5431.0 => 4.275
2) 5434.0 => 4.242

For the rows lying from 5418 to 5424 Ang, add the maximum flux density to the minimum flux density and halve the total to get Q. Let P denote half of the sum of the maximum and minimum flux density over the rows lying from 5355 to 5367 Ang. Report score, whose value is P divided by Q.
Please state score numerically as 1.00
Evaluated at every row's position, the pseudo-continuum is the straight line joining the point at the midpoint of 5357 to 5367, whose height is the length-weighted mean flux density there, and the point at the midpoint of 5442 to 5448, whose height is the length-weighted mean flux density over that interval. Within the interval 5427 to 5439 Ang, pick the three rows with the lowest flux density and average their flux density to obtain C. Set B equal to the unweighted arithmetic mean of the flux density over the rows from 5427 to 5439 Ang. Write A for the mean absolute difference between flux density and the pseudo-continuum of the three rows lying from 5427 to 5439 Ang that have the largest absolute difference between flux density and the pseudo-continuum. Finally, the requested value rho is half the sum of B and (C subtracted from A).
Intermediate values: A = 0.05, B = 4.23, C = 4.18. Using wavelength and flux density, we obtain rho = 0.05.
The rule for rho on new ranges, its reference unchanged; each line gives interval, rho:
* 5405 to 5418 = 0.16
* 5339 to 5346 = 0.17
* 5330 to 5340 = 0.15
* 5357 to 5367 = 0.04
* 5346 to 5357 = 0.09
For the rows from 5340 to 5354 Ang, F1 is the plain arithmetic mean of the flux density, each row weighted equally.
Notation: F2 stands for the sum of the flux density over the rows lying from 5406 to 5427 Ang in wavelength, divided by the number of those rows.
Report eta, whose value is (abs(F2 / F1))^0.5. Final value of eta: 1.00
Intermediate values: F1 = 4.20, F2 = 4.20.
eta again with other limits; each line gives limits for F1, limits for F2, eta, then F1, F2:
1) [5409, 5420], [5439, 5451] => 1.00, 4.21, 4.19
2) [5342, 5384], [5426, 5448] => 0.99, 4.29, 4.22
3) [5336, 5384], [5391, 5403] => 0.99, 4.25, 4.14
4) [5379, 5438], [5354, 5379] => 1.01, 4.22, 4.30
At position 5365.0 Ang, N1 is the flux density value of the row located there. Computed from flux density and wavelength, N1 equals 4.251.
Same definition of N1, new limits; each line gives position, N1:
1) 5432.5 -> 4.262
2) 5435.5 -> 4.214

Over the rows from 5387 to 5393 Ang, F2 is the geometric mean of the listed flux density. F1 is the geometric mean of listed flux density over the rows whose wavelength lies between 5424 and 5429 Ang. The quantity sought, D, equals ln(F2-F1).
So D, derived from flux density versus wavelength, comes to -2.6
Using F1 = 4.24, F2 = 4.31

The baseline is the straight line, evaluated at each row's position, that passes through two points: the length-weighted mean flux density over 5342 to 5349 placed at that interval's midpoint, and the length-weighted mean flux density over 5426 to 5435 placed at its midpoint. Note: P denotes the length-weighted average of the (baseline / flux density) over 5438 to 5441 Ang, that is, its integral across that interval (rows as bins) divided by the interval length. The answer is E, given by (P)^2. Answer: 1.06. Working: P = 1.03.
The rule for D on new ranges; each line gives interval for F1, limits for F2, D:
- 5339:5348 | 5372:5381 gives -1.1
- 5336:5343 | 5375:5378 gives -0.9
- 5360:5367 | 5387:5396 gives -3.7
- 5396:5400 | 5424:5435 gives -1.9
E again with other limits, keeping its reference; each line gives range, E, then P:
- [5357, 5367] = 0.94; 0.97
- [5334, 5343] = 1.05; 1.03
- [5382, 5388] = 0.93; 0.97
